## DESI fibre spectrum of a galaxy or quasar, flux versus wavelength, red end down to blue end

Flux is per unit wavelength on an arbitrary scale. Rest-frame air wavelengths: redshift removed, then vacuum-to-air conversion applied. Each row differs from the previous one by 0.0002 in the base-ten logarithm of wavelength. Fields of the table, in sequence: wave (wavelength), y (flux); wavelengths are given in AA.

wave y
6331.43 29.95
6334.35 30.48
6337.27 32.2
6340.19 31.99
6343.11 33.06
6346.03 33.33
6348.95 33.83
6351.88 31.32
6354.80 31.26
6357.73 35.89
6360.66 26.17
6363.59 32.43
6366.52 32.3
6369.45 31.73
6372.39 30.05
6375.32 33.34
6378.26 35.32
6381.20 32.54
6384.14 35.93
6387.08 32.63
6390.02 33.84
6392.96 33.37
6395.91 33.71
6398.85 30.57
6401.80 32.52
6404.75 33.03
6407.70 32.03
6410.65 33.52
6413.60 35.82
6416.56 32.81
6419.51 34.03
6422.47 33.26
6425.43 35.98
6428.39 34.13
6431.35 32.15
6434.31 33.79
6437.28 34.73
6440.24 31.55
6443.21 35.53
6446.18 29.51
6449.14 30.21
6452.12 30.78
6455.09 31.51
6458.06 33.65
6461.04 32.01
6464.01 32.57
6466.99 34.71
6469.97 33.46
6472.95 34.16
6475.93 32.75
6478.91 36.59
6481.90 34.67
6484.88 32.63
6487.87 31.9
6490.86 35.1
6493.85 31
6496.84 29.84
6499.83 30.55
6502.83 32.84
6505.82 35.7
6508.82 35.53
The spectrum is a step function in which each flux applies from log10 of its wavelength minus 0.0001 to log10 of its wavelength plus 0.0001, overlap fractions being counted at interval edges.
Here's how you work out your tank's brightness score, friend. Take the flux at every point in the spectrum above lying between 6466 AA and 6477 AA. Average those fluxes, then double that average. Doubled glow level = 67.5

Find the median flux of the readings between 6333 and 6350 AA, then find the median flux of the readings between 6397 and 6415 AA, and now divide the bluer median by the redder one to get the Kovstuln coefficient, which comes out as 0.996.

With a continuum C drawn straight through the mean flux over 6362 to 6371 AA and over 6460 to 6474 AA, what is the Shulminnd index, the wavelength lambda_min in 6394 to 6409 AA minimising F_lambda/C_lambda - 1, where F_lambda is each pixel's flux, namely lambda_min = 6398.85 AA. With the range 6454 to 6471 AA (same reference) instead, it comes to 6455.09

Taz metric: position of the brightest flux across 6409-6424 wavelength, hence 6413.60 AA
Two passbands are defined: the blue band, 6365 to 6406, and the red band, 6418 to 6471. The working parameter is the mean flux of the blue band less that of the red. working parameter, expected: -0.1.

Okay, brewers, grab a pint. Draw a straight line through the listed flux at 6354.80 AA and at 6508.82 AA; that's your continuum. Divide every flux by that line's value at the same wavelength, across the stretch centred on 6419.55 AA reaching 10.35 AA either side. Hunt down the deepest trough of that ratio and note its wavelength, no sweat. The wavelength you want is 6416.56 AA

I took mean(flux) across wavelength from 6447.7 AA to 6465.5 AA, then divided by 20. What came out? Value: 1.59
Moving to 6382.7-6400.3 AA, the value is 1.67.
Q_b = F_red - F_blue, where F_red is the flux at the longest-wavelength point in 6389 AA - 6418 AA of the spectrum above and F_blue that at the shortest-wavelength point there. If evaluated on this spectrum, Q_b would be -1.0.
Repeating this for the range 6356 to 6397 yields -2.2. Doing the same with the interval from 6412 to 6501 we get -5.3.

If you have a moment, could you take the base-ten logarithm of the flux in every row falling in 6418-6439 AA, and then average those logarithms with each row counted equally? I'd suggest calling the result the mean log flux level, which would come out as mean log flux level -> 1.53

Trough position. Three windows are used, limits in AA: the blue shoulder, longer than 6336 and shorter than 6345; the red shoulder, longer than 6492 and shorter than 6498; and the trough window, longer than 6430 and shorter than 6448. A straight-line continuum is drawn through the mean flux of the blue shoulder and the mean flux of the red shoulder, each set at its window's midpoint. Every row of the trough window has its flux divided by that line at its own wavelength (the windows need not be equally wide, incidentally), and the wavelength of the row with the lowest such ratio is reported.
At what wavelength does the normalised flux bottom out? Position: 6446.18 AA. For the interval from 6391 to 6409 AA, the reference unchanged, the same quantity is 6398.85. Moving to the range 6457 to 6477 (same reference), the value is 6461.04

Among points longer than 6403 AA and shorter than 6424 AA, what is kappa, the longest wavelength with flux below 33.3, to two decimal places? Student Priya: 6422.47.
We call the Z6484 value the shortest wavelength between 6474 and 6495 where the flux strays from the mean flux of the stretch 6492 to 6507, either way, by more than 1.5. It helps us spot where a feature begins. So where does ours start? 6478.91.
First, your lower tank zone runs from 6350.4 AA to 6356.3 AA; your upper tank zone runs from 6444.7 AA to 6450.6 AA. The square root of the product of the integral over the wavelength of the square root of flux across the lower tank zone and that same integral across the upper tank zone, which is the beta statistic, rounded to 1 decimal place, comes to 32.6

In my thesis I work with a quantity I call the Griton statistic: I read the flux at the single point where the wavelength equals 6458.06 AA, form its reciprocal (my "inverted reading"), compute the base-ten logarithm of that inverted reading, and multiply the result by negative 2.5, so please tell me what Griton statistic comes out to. 3.82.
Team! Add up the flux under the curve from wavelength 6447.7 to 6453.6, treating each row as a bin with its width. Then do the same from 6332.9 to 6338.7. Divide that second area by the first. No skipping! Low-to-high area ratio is 1.01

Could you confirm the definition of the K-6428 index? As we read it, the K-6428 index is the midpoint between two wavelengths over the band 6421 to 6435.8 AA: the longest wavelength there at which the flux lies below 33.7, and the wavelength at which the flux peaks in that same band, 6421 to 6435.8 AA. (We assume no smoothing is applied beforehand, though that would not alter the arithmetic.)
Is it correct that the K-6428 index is 6428.4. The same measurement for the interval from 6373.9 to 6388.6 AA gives 6385.6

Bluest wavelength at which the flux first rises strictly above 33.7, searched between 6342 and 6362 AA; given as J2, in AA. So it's 6348.95 AA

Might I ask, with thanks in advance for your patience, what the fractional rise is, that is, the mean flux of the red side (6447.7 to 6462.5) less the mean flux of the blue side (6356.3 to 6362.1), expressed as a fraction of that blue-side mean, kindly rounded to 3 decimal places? 0.019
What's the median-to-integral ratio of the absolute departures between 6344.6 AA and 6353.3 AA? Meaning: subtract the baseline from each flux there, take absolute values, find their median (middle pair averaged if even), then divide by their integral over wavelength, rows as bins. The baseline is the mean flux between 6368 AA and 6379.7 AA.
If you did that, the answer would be 0.13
